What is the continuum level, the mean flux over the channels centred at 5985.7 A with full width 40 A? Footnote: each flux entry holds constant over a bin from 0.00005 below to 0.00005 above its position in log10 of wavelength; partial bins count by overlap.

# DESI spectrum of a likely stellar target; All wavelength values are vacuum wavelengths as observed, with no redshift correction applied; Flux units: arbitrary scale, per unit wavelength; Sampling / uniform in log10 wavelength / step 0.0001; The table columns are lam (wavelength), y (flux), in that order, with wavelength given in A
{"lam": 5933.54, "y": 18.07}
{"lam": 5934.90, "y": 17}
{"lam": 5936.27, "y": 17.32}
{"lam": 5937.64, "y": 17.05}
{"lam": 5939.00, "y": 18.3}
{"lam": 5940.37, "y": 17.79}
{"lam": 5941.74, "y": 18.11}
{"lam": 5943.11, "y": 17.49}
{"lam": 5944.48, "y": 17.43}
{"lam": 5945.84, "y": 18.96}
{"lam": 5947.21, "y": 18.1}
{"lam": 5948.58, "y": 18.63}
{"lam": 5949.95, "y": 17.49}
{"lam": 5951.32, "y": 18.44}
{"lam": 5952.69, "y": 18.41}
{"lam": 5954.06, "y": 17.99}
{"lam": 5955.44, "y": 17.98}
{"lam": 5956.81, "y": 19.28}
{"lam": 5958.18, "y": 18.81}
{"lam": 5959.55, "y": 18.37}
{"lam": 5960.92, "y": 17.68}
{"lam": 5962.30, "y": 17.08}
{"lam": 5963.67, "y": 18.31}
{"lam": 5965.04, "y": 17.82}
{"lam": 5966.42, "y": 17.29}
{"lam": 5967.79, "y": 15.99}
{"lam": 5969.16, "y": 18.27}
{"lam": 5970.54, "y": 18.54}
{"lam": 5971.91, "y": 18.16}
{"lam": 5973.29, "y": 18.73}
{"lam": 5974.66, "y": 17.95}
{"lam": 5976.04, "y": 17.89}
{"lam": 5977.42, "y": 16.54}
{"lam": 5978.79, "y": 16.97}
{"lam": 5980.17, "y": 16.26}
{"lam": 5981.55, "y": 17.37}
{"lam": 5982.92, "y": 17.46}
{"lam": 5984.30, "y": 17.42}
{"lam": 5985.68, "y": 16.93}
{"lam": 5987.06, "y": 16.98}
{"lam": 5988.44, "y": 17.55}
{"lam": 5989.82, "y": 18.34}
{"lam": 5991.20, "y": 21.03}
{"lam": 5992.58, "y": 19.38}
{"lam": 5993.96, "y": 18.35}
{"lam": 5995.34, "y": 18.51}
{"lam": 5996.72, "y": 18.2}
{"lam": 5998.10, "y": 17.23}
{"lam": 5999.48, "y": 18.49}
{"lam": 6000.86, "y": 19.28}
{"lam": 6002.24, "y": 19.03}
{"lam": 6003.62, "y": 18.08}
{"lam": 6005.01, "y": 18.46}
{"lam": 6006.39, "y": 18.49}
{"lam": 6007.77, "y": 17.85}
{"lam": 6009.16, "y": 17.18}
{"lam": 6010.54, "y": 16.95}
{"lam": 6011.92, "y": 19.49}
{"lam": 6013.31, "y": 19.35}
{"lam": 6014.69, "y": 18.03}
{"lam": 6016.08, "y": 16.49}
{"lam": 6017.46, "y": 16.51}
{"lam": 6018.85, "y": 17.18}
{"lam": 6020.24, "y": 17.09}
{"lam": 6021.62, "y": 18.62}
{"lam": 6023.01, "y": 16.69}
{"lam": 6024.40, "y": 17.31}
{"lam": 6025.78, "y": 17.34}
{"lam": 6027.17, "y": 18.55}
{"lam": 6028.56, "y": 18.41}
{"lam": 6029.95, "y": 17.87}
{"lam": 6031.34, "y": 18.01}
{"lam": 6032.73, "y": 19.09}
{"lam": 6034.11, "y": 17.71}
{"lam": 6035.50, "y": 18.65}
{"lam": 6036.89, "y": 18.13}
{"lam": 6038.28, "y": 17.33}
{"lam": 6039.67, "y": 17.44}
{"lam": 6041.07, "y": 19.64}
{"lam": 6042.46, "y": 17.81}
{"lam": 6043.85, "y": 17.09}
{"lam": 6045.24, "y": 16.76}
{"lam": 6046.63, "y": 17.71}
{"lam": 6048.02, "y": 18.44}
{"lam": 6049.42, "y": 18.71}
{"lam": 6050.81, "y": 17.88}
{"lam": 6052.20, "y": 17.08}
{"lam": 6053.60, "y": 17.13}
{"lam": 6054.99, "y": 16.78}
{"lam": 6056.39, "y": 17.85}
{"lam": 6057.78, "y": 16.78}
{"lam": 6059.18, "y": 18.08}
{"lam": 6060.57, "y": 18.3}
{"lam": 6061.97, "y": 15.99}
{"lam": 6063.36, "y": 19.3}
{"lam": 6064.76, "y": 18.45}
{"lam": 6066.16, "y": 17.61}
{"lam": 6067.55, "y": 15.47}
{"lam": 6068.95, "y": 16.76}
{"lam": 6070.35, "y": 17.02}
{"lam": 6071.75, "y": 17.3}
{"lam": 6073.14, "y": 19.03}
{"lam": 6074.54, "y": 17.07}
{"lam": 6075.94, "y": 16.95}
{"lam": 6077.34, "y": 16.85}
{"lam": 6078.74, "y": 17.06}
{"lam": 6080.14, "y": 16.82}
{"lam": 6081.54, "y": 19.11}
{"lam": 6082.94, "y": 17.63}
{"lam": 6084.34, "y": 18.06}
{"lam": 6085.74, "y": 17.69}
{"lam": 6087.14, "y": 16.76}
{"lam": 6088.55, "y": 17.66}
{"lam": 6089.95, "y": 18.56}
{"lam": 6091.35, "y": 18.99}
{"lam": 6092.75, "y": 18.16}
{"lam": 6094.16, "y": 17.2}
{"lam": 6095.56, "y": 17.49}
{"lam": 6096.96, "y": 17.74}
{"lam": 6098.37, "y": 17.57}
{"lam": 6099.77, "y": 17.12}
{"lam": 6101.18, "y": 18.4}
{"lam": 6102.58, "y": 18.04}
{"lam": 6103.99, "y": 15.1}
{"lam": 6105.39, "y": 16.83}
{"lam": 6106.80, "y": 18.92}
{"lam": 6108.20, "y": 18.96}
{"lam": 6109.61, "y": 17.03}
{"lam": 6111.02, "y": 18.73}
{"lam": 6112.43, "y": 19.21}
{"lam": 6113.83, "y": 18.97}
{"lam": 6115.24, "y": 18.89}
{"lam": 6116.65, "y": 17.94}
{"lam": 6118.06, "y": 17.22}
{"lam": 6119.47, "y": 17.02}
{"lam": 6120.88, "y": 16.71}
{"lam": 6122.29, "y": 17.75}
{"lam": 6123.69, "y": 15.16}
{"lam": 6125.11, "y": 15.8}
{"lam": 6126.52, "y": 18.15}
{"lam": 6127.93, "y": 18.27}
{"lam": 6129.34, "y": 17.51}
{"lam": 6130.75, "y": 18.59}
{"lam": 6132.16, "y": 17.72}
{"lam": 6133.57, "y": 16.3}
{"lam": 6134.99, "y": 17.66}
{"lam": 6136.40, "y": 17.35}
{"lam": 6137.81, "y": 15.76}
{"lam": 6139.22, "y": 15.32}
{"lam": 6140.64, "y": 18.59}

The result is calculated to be 18.0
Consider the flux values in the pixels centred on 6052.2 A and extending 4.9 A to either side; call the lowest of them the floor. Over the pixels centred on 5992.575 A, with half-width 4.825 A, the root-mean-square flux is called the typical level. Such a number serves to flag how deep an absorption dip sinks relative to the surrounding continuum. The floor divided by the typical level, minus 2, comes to -1.11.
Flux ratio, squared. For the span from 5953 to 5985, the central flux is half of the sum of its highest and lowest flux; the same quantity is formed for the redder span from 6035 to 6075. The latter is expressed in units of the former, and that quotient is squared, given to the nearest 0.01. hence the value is 0.99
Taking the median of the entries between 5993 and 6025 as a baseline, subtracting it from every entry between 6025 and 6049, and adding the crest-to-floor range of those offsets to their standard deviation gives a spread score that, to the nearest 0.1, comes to 3.6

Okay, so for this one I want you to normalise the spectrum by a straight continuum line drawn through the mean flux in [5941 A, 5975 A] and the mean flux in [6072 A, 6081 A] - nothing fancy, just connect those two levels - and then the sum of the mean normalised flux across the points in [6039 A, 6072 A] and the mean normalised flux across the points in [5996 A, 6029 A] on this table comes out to 2.02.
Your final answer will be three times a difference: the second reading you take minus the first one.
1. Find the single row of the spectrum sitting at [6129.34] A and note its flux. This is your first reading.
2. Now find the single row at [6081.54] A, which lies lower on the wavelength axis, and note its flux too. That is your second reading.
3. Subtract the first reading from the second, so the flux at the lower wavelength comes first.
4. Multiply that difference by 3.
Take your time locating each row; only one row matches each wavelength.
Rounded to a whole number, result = 5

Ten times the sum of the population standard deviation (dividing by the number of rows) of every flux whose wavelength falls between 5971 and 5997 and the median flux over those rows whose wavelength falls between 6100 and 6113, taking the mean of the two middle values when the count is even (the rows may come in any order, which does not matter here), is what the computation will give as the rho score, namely 195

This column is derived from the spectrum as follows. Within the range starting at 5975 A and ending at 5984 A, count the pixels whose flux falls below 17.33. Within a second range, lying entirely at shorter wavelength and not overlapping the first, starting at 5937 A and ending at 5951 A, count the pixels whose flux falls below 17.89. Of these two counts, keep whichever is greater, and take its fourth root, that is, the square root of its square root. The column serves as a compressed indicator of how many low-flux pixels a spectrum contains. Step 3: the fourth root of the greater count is 1.50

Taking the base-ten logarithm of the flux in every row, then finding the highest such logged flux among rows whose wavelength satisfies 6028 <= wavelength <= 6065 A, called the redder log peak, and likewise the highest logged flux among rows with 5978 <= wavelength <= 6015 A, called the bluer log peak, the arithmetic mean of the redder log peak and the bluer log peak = 1.31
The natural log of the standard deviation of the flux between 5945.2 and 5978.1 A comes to -0.3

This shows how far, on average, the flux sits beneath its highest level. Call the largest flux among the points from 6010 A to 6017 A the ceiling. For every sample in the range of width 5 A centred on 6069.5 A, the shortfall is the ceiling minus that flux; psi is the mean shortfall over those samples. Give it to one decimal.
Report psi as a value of 2.9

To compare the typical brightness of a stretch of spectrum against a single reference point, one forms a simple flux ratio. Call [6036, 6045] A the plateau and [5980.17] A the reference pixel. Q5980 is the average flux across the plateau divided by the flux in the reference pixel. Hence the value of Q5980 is 1.10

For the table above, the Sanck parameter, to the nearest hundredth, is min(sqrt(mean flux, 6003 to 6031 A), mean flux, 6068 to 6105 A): 4.22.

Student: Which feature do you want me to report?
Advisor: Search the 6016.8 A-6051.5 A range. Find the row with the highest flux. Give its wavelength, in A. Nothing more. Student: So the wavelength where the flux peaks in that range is 6041.07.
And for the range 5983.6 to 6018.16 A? 5991.20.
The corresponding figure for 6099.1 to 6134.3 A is 6112.43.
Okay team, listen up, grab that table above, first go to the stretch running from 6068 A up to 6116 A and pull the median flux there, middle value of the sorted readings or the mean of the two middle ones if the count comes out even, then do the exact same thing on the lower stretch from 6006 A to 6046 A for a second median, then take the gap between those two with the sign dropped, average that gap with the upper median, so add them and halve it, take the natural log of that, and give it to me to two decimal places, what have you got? 2.19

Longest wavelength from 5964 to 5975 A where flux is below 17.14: 5967.79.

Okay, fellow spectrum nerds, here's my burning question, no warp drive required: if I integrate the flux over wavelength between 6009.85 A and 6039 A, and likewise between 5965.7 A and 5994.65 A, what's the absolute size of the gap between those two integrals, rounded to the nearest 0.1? 5.7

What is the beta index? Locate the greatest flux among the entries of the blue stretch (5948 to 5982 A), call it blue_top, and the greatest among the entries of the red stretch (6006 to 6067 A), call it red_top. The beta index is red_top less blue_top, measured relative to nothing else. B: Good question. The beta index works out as 0.4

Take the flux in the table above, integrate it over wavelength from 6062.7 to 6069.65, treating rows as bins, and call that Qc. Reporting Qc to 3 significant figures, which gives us 122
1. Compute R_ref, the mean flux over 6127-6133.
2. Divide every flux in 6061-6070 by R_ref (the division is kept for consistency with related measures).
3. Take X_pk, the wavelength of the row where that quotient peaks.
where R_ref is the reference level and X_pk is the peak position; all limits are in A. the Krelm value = 6063.36 A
